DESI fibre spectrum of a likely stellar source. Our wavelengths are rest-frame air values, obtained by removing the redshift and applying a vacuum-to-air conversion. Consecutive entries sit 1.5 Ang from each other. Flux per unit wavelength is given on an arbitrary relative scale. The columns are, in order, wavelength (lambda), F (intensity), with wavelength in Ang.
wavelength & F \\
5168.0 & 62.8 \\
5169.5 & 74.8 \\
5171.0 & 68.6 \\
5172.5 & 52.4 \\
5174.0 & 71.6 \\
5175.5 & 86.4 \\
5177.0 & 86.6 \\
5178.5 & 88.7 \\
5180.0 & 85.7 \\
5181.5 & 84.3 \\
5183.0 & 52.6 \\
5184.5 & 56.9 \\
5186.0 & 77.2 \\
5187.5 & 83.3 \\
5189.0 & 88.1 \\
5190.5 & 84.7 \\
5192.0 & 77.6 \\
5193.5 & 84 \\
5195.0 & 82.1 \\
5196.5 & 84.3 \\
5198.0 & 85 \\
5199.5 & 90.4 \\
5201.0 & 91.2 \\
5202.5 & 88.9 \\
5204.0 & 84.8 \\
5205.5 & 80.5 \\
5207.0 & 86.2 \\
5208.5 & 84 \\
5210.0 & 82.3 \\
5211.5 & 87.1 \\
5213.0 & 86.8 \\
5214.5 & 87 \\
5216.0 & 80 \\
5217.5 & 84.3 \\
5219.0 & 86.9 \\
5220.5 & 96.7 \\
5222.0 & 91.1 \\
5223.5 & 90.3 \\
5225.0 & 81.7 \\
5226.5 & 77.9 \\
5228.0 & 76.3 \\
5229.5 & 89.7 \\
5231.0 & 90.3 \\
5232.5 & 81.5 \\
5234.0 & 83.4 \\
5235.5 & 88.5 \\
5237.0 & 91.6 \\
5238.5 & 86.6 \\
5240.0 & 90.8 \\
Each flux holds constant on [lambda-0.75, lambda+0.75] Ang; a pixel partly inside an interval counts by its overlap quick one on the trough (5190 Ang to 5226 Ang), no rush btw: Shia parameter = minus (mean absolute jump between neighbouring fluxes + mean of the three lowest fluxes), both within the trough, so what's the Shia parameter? -83.2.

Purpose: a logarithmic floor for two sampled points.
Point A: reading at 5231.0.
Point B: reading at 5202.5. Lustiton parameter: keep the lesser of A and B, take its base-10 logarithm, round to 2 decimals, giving 1.95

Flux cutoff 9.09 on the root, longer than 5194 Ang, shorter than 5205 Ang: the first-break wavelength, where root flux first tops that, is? 5196.5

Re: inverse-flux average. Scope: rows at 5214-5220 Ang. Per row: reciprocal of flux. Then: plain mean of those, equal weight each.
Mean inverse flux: 0.0118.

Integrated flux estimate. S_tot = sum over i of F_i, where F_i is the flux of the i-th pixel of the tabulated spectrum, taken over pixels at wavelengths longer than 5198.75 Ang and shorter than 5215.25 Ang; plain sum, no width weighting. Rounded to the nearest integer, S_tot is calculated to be 949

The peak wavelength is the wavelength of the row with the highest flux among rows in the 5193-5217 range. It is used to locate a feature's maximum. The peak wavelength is 5201.0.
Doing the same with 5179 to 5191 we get 5189.0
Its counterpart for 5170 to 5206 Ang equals 5201.0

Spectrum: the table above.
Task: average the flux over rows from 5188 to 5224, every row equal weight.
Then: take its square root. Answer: 9.3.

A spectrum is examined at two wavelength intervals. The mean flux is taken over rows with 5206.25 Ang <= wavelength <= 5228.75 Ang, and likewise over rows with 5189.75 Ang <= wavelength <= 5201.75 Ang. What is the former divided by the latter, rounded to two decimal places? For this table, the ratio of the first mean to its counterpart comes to 1.00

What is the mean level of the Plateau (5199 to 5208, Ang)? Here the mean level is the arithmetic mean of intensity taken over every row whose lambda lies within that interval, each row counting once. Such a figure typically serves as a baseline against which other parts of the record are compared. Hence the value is 87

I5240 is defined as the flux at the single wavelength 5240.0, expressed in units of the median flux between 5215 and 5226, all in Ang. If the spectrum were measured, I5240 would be 1.04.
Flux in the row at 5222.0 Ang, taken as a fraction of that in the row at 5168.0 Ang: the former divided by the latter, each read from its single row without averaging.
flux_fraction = 1.45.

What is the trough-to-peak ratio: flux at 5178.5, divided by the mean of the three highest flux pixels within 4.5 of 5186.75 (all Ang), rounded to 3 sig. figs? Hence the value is 1.04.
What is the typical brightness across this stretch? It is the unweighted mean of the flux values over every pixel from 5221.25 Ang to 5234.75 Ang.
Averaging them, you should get 85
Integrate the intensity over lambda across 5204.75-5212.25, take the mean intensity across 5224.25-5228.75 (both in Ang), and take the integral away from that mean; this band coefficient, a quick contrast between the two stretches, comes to -552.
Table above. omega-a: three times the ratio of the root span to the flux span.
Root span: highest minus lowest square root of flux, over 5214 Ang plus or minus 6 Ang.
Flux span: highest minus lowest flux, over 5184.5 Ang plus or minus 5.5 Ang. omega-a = 0.033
